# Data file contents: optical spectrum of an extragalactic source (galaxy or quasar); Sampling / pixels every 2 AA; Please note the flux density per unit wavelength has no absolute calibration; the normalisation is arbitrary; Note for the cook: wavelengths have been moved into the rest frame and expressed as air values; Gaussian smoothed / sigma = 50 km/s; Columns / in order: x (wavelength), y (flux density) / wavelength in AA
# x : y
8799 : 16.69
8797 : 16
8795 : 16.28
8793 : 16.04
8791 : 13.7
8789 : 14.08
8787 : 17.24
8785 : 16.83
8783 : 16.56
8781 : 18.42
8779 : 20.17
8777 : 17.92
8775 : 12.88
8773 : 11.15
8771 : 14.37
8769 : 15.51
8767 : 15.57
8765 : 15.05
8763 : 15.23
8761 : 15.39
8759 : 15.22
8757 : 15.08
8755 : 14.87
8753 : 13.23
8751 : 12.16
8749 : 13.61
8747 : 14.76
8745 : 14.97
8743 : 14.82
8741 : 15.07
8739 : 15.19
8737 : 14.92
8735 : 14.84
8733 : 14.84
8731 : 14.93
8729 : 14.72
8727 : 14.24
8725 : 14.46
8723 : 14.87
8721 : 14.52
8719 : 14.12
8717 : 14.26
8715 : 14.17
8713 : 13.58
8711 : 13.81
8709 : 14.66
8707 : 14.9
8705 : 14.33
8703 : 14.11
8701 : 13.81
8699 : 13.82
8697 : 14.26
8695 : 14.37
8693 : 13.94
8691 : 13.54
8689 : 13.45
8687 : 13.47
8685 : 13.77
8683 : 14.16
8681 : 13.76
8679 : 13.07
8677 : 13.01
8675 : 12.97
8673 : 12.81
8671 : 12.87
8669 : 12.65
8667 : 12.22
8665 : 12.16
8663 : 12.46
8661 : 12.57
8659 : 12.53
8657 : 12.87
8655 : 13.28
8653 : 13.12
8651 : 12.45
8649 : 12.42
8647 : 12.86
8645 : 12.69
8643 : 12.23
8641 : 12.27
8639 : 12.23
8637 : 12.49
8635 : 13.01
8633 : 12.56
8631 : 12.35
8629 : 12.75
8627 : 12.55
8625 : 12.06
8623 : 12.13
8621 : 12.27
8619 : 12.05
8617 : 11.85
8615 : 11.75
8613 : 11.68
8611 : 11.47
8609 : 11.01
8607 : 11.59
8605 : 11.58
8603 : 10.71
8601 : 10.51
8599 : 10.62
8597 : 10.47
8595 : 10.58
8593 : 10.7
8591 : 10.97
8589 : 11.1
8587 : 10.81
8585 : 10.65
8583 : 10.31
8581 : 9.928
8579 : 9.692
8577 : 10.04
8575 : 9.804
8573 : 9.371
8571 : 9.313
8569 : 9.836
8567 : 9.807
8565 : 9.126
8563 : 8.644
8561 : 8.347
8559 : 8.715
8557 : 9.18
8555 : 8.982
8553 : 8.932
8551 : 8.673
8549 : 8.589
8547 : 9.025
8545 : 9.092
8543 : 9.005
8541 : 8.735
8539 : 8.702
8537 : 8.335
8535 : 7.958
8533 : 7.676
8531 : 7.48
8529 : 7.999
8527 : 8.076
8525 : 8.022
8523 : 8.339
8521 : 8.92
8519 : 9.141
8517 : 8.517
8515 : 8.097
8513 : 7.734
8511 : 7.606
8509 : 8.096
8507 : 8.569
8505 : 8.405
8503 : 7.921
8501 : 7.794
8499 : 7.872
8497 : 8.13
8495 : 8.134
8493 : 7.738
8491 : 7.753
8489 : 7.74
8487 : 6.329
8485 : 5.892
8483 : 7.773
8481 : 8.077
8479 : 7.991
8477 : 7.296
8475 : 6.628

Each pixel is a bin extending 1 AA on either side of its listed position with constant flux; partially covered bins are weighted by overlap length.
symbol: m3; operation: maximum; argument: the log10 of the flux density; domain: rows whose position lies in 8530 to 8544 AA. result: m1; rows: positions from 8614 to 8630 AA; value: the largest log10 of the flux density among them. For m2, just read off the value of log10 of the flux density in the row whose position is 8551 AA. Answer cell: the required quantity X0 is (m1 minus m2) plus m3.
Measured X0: 1.12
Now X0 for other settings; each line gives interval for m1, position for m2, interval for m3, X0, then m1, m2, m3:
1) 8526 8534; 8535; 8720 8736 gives 1.18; 0.91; 0.90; 1.17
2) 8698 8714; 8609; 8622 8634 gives 1.24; 1.17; 1.04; 1.11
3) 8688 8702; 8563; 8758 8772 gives 1.41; 1.16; 0.94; 1.19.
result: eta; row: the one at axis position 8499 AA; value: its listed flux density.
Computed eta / 7.872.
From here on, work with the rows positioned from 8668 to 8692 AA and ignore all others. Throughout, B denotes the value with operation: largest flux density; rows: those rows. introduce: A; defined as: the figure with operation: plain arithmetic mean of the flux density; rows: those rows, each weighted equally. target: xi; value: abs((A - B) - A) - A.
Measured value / 0.9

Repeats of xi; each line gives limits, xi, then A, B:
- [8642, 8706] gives 1.2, 13.2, 14.37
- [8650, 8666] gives 0.6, 12.7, 13.28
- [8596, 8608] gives 0.7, 10.9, 11.59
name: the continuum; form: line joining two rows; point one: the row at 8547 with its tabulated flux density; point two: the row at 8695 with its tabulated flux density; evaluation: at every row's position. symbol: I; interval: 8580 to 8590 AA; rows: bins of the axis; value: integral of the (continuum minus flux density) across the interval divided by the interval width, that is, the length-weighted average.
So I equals -0.16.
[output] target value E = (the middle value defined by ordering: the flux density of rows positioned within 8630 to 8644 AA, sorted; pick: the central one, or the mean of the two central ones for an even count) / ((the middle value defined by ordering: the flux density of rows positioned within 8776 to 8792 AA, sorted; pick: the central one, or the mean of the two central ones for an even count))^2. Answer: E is 0.04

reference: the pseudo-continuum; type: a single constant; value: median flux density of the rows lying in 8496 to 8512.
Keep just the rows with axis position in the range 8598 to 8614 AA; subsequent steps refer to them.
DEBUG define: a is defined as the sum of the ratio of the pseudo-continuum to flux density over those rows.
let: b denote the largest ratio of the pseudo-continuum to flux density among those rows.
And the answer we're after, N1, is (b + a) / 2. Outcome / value 3.26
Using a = 5.8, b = 0.76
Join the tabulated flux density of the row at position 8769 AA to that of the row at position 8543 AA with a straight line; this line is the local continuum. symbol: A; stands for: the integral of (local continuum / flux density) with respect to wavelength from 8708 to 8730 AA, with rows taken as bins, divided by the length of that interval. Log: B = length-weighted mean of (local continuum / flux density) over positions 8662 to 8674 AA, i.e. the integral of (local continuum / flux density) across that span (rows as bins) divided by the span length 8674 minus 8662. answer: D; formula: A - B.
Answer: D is -0.02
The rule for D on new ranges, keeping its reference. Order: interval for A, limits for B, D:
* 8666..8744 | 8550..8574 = -0.08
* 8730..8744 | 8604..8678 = 0.02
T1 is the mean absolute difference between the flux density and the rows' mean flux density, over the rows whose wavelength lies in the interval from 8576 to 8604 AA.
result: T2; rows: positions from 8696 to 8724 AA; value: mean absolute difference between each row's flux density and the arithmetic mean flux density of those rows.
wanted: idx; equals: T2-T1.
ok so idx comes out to 0.01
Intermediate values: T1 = 0.30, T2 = 0.313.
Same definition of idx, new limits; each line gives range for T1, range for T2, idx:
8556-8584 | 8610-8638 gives -0.12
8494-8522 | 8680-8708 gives -0.03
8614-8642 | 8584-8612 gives 0.06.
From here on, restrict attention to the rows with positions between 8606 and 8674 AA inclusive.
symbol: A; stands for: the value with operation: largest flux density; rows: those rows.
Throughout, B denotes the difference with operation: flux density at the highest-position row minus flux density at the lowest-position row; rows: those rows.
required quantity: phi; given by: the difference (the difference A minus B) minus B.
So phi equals 11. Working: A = 13.28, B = 1.2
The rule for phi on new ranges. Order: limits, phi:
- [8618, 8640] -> 13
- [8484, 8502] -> 4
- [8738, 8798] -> 19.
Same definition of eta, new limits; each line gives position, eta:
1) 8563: 8.644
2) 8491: 7.753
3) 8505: 8.405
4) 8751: 12.16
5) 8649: 12.42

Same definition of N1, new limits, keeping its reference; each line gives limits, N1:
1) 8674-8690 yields 2.69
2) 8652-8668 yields 2.86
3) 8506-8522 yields 4.38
